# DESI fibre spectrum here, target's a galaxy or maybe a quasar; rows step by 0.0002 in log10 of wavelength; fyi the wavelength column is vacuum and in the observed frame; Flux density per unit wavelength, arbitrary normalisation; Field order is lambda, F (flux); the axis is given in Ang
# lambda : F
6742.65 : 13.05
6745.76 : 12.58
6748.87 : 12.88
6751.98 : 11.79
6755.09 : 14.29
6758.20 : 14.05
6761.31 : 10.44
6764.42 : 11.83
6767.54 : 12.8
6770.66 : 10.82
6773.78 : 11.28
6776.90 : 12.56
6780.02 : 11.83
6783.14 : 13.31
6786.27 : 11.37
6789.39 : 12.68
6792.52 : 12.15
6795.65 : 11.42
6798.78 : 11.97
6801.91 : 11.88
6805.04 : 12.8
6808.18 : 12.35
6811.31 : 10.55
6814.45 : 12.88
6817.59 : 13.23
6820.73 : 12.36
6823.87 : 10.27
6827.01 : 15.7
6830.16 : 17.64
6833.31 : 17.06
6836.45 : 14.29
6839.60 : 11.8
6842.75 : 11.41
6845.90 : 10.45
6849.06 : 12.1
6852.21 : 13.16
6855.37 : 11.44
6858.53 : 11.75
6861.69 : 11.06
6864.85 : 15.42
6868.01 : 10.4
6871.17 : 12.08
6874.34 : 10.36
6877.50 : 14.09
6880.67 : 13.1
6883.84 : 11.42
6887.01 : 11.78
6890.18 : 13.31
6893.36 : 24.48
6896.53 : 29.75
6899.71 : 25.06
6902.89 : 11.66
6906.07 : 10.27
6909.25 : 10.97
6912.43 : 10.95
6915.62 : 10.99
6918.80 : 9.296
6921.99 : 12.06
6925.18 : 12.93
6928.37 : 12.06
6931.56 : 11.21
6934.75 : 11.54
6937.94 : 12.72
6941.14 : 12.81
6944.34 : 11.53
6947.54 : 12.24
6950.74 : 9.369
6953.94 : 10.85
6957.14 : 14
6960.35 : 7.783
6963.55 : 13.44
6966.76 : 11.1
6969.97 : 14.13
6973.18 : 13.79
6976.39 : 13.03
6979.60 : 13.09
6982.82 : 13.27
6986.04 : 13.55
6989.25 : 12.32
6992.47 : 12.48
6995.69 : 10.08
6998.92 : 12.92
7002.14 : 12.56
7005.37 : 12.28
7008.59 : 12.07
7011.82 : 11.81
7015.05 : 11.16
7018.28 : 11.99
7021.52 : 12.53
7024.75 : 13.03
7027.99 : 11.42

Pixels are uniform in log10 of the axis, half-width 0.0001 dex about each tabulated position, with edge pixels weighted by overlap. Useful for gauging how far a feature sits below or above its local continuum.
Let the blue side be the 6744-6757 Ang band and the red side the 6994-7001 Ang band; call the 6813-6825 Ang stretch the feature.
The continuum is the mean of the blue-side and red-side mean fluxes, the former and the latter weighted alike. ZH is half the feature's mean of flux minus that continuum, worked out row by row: 0.00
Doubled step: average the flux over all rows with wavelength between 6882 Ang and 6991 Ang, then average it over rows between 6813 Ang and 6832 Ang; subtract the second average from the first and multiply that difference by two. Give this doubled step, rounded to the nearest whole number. -1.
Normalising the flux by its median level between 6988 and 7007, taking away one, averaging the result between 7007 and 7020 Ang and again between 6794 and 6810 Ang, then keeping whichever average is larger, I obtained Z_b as -0.03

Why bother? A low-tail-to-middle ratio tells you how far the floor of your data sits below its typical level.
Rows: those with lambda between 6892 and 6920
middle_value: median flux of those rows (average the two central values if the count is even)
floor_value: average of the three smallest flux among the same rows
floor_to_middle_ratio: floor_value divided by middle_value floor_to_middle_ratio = 0.926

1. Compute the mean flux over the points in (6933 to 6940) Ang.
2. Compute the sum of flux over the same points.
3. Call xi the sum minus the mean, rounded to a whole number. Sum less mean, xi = 12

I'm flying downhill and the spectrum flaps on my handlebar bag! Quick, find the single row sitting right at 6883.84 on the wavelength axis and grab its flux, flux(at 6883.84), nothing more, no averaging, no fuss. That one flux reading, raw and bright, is 11.42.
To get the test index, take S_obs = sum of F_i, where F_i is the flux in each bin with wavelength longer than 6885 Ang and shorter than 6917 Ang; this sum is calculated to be 159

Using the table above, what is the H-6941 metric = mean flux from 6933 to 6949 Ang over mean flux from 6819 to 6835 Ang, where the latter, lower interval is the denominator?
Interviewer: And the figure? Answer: 0.83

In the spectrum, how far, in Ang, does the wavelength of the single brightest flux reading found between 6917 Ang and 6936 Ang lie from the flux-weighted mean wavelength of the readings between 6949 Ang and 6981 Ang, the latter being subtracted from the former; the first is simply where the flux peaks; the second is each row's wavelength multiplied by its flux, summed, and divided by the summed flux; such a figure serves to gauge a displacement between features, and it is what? -40.8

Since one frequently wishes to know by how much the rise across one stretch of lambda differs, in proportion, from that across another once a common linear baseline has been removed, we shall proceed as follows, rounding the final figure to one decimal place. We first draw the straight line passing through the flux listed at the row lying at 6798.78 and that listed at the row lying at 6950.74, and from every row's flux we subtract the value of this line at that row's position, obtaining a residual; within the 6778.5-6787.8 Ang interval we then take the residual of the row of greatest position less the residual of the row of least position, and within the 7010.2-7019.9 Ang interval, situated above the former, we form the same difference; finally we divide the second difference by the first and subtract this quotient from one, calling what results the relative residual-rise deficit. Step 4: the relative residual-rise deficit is 1.8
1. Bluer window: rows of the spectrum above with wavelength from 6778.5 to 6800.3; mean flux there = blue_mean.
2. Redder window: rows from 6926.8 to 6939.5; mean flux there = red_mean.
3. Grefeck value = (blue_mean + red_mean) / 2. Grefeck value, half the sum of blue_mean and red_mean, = 12.0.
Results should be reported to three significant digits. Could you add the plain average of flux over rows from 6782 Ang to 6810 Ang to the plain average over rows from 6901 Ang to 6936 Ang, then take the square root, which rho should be 4.85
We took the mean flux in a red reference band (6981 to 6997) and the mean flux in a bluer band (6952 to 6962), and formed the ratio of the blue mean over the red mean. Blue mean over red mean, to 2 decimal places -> 0.88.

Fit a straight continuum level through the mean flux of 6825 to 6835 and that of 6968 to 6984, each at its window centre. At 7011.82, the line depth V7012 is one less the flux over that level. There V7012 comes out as 0.07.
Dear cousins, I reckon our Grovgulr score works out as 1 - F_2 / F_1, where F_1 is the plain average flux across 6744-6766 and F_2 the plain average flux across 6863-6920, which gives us -0.13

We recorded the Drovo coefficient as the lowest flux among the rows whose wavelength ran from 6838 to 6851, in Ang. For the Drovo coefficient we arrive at 10.45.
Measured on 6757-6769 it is 10.44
